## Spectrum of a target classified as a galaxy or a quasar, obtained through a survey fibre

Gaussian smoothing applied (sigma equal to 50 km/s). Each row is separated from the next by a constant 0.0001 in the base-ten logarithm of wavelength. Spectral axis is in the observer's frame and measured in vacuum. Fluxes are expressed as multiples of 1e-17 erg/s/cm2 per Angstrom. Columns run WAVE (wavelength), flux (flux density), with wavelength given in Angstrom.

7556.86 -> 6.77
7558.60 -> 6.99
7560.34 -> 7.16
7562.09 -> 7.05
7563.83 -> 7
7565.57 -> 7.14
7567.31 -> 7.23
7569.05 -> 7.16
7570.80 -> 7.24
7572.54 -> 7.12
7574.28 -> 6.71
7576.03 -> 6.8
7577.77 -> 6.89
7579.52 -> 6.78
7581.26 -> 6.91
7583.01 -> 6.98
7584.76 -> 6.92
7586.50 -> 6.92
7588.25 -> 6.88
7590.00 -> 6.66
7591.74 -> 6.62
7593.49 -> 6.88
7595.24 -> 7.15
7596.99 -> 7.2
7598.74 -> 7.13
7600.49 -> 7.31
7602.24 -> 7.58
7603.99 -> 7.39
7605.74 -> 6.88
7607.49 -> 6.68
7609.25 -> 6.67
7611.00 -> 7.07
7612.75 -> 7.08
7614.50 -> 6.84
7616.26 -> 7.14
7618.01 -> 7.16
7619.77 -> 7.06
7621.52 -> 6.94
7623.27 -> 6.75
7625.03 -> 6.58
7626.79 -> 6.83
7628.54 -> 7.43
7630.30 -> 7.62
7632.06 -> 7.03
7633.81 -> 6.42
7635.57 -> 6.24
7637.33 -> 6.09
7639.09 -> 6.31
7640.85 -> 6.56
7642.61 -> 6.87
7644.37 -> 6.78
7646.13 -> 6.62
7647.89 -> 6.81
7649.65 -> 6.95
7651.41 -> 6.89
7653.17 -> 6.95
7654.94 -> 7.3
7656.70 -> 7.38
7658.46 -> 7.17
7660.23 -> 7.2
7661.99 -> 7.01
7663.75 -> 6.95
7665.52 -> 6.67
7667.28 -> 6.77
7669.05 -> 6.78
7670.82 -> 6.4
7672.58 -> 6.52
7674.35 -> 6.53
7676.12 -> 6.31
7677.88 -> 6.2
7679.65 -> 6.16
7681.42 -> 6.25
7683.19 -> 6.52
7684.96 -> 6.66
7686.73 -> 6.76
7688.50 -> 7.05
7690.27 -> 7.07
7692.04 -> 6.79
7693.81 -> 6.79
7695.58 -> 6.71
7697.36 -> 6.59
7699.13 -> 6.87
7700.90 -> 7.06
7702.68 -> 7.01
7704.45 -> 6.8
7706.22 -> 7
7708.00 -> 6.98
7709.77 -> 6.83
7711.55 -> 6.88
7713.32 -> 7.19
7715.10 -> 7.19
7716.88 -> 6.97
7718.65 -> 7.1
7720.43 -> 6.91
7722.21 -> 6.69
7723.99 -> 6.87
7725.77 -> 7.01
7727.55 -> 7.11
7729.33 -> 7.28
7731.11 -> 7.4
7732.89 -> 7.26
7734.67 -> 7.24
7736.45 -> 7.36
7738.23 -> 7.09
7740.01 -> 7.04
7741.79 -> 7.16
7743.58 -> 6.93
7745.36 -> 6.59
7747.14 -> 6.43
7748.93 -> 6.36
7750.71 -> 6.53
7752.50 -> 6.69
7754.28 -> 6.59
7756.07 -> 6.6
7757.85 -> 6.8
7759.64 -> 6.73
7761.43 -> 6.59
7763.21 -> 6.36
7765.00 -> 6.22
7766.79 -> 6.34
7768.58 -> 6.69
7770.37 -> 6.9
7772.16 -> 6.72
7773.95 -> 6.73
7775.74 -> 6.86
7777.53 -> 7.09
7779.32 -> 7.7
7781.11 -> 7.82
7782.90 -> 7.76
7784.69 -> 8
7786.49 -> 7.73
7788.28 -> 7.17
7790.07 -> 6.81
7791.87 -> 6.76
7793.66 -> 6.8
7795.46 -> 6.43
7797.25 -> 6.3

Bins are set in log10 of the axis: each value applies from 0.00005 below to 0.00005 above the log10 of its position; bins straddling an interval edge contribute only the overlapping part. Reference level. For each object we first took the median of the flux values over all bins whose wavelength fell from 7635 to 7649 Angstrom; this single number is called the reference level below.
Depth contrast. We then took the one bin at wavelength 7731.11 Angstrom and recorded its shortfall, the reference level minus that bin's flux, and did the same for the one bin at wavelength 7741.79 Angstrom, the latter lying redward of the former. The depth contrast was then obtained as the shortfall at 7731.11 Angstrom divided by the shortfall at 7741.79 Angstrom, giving 1.4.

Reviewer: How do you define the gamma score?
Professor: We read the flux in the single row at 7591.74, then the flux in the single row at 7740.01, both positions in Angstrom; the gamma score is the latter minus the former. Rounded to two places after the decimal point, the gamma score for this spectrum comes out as 0.42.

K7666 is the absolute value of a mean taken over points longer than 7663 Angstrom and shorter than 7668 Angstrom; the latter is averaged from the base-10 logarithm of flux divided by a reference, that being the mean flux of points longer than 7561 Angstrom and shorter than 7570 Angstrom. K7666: 0.020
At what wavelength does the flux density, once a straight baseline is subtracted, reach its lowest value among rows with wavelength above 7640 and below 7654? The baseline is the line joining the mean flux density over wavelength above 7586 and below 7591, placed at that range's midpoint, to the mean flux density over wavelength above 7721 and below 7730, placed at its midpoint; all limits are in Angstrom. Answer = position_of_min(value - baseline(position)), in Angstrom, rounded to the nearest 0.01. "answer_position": 7640.85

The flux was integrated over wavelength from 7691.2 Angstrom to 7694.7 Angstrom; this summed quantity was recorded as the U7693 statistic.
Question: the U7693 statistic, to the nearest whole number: 24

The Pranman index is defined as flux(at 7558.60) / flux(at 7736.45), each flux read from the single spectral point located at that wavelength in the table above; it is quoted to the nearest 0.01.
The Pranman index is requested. 0.95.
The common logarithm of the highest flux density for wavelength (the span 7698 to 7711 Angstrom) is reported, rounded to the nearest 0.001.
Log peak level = 0.849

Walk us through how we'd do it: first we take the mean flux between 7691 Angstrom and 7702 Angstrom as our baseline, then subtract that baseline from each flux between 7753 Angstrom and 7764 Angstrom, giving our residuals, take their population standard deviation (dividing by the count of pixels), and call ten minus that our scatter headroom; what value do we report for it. 9.86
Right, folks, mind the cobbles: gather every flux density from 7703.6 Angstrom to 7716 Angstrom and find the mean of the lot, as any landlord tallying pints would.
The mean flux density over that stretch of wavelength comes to 6.98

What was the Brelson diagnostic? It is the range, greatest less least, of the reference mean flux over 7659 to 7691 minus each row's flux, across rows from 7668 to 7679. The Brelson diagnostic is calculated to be 0.58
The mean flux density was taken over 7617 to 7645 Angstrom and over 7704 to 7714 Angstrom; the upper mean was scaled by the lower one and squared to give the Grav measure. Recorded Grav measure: 1.05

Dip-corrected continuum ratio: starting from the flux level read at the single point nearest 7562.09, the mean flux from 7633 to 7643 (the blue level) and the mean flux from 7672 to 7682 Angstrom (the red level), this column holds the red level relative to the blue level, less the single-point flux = -6.1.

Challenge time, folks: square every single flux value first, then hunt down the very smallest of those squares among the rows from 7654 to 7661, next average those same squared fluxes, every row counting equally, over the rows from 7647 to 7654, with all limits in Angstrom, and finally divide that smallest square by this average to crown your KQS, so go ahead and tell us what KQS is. 1.08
